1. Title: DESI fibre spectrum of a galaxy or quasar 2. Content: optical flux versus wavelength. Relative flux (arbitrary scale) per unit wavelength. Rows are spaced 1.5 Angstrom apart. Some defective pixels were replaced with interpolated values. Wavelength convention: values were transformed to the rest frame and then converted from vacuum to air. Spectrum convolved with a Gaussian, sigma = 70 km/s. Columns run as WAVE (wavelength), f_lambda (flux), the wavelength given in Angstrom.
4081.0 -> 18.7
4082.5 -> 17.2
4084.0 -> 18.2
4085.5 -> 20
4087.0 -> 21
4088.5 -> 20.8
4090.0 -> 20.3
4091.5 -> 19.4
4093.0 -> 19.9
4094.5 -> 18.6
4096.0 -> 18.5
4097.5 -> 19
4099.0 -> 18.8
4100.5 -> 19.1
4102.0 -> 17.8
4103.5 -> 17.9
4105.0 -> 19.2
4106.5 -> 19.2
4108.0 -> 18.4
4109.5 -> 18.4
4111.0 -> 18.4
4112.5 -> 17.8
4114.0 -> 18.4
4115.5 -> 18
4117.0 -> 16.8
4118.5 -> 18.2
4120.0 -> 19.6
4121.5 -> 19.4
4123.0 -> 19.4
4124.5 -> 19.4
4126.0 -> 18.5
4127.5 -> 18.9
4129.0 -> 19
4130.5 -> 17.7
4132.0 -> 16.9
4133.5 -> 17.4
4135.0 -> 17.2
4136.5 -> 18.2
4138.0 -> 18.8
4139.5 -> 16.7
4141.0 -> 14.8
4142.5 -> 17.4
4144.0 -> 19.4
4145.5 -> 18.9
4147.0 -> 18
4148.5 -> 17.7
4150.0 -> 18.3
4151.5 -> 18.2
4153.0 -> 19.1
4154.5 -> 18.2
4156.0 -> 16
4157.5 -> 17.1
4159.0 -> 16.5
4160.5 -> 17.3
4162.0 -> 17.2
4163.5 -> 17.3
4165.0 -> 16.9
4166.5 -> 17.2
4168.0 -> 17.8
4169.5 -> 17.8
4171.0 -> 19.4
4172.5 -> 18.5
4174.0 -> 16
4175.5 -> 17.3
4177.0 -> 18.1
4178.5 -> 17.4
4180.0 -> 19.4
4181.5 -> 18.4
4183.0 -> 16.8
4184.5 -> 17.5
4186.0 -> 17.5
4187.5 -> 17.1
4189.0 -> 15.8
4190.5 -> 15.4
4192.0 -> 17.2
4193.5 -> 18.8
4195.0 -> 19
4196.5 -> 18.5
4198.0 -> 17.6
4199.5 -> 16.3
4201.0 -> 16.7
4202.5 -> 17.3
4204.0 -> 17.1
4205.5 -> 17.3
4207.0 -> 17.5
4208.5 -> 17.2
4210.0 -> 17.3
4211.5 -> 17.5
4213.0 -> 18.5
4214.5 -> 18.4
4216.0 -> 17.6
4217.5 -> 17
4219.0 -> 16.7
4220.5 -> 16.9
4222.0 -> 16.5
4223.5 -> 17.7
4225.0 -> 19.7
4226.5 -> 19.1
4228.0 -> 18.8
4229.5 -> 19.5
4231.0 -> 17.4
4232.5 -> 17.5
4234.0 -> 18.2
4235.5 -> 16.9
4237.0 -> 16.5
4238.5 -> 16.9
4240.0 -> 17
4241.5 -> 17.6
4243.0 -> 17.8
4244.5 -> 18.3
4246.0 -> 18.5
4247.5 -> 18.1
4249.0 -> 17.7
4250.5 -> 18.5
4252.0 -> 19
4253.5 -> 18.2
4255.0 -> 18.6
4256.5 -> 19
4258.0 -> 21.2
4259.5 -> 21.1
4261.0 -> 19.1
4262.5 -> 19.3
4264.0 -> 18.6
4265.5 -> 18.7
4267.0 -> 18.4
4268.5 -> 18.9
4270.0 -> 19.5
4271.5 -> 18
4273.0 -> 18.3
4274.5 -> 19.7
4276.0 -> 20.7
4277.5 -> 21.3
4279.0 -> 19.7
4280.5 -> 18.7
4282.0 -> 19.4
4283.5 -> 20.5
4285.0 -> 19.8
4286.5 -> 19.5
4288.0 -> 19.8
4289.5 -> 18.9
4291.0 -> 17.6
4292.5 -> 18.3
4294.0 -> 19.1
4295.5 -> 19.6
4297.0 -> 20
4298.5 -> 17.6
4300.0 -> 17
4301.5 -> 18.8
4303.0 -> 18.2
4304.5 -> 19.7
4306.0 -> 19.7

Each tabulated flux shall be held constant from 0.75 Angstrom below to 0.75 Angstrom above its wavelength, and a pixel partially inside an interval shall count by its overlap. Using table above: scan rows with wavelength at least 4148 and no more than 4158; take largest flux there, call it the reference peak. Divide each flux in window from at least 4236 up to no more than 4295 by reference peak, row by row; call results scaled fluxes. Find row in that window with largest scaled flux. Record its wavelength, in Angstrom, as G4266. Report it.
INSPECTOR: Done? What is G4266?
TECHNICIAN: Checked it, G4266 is 4277.5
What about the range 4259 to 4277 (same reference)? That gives 4259.5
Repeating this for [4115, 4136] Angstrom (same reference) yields 4120.0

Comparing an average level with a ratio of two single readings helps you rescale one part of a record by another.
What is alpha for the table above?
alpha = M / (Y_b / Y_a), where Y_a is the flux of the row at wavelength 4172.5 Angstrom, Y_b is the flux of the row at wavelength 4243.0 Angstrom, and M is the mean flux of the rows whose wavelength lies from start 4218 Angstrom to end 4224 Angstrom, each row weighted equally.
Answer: 17.6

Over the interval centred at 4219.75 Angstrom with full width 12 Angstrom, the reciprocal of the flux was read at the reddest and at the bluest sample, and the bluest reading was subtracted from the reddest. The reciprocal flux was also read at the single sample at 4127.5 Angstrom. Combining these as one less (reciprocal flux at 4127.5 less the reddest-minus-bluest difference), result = 0.944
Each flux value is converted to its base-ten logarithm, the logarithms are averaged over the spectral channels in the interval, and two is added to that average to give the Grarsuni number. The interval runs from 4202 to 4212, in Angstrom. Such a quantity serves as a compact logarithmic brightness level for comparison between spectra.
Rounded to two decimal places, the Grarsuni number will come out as 3.24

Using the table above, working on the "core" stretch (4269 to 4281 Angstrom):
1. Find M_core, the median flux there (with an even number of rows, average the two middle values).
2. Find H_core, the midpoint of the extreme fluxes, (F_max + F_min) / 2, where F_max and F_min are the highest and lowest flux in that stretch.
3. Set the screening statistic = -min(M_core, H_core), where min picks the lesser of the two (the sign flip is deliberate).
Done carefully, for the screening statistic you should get -19.6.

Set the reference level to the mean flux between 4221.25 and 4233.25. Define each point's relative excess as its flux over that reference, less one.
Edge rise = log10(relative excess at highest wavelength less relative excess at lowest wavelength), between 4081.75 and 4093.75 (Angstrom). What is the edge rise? -0.83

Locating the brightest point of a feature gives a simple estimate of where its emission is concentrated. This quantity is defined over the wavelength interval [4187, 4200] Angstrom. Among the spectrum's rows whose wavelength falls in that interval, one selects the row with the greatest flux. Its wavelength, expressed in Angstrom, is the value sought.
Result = 4195.0 Angstrom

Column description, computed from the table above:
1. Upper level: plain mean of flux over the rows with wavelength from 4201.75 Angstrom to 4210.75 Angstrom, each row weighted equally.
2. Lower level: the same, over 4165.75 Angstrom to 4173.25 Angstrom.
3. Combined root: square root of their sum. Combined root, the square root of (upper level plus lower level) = 5.95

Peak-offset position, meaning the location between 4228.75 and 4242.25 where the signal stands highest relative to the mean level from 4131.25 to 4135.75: 4229.5 Angstrom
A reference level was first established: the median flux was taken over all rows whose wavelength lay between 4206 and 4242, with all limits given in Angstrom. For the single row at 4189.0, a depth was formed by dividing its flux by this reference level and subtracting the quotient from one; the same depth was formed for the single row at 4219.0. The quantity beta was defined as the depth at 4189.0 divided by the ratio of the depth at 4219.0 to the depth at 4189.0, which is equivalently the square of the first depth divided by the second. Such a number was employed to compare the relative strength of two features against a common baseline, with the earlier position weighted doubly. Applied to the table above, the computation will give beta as 0.21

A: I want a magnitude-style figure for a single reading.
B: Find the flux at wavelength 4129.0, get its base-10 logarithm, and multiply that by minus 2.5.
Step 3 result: -3.20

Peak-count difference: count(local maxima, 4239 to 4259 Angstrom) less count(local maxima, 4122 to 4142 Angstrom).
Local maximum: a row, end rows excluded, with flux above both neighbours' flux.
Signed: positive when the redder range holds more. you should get -1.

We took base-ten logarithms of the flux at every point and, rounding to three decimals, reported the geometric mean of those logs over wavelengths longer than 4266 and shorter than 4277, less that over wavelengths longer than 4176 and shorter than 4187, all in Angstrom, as 0.028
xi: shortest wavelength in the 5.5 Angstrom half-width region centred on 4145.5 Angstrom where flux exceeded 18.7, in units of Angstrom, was 4144.0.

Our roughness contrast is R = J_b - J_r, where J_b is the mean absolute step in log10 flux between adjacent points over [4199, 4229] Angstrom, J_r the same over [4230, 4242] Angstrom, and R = 0.000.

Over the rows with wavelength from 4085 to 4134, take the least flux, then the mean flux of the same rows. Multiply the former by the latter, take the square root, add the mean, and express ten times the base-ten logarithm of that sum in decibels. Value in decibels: 15.6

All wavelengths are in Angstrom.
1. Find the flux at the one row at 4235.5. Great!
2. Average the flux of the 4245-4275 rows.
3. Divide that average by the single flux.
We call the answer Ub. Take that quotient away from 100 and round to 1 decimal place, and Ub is 98.9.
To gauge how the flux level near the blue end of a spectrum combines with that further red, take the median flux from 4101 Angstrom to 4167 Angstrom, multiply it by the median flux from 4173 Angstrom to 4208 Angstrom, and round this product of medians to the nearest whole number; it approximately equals 313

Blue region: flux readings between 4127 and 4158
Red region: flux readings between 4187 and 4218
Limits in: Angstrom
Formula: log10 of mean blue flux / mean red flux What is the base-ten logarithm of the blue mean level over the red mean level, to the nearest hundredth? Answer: 0.01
